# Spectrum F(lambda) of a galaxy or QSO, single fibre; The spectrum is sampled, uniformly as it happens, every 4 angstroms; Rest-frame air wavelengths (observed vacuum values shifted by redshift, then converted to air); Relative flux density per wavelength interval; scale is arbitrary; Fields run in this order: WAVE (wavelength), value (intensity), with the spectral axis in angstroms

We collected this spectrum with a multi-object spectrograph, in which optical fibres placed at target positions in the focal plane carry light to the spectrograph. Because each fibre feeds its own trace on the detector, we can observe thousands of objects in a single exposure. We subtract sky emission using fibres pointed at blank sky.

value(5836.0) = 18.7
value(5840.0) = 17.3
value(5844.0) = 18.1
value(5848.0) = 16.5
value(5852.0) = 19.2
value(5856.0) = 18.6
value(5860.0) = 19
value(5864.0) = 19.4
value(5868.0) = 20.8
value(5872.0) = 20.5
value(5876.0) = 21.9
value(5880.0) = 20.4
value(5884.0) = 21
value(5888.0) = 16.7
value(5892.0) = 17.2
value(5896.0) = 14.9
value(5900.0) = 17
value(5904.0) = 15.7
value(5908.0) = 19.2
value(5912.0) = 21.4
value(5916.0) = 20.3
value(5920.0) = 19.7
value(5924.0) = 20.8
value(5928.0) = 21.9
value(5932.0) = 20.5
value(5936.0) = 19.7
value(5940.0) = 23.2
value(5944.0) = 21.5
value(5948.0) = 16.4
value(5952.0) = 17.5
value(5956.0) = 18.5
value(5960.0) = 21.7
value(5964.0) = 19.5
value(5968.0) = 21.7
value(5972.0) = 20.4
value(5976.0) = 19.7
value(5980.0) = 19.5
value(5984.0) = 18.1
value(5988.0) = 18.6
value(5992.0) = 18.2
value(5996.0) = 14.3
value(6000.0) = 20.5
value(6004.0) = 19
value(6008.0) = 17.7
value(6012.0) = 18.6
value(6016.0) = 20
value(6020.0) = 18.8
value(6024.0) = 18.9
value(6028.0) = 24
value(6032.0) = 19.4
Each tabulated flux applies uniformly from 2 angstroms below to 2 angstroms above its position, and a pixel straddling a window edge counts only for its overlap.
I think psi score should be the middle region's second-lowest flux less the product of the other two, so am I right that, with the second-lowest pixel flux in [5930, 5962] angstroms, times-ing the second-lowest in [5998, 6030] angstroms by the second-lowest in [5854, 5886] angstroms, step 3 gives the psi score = -336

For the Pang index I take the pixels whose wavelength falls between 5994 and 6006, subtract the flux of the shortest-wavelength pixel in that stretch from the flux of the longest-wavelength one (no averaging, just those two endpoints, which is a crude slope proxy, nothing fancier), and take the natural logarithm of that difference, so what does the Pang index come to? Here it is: 1.5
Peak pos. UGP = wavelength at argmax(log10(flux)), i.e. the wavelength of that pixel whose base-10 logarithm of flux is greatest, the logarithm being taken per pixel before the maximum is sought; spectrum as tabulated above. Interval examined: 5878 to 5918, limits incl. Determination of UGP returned 5912.0 angstroms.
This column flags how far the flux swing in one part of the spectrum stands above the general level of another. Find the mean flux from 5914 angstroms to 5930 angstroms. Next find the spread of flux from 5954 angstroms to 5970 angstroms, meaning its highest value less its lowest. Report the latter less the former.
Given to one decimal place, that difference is -17.5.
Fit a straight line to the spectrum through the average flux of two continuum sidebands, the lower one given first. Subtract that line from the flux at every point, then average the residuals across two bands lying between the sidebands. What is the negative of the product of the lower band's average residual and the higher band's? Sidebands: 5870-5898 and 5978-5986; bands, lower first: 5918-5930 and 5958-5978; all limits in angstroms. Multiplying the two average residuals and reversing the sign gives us -3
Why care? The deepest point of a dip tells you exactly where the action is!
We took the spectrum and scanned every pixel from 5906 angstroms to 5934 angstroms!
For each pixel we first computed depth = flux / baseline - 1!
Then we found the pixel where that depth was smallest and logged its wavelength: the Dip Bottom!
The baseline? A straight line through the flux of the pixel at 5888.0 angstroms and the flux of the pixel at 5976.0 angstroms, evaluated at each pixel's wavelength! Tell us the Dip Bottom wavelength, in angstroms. 5908.0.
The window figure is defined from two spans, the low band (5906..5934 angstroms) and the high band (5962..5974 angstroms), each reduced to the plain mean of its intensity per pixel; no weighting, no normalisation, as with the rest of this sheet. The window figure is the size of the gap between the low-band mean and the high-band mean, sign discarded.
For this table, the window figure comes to 0.0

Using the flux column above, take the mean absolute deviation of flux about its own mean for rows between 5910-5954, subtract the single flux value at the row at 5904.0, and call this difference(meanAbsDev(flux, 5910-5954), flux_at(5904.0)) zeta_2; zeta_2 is -14.3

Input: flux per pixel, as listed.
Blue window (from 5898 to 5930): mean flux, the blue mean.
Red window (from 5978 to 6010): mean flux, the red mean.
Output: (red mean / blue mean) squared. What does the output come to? 0.87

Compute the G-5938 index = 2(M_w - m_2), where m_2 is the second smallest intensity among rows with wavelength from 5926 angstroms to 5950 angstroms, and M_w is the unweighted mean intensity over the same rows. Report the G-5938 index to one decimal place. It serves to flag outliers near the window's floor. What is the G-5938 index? 1.7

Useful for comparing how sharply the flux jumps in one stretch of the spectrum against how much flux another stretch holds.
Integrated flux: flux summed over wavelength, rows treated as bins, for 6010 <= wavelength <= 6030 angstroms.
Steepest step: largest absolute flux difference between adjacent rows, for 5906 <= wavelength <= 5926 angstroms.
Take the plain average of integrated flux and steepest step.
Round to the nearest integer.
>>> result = 202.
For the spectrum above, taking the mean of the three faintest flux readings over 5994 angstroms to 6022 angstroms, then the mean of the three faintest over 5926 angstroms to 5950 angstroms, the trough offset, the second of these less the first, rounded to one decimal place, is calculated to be 2.0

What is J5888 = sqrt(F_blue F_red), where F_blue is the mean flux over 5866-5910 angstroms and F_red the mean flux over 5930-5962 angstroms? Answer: 19.3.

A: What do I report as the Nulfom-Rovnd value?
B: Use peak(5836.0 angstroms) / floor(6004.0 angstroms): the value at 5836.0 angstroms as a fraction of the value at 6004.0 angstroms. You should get 0.98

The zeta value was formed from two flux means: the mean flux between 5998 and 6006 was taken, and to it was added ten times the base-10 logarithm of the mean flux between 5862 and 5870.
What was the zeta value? 32.8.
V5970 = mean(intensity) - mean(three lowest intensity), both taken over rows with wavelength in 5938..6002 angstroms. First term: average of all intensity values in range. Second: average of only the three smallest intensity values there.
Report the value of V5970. 3.3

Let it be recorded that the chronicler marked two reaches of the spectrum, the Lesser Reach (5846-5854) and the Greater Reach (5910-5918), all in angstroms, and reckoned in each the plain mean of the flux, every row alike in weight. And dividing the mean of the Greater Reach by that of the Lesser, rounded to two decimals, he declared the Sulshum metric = 1.17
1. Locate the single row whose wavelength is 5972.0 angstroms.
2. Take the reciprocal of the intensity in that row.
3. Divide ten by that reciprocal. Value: 204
